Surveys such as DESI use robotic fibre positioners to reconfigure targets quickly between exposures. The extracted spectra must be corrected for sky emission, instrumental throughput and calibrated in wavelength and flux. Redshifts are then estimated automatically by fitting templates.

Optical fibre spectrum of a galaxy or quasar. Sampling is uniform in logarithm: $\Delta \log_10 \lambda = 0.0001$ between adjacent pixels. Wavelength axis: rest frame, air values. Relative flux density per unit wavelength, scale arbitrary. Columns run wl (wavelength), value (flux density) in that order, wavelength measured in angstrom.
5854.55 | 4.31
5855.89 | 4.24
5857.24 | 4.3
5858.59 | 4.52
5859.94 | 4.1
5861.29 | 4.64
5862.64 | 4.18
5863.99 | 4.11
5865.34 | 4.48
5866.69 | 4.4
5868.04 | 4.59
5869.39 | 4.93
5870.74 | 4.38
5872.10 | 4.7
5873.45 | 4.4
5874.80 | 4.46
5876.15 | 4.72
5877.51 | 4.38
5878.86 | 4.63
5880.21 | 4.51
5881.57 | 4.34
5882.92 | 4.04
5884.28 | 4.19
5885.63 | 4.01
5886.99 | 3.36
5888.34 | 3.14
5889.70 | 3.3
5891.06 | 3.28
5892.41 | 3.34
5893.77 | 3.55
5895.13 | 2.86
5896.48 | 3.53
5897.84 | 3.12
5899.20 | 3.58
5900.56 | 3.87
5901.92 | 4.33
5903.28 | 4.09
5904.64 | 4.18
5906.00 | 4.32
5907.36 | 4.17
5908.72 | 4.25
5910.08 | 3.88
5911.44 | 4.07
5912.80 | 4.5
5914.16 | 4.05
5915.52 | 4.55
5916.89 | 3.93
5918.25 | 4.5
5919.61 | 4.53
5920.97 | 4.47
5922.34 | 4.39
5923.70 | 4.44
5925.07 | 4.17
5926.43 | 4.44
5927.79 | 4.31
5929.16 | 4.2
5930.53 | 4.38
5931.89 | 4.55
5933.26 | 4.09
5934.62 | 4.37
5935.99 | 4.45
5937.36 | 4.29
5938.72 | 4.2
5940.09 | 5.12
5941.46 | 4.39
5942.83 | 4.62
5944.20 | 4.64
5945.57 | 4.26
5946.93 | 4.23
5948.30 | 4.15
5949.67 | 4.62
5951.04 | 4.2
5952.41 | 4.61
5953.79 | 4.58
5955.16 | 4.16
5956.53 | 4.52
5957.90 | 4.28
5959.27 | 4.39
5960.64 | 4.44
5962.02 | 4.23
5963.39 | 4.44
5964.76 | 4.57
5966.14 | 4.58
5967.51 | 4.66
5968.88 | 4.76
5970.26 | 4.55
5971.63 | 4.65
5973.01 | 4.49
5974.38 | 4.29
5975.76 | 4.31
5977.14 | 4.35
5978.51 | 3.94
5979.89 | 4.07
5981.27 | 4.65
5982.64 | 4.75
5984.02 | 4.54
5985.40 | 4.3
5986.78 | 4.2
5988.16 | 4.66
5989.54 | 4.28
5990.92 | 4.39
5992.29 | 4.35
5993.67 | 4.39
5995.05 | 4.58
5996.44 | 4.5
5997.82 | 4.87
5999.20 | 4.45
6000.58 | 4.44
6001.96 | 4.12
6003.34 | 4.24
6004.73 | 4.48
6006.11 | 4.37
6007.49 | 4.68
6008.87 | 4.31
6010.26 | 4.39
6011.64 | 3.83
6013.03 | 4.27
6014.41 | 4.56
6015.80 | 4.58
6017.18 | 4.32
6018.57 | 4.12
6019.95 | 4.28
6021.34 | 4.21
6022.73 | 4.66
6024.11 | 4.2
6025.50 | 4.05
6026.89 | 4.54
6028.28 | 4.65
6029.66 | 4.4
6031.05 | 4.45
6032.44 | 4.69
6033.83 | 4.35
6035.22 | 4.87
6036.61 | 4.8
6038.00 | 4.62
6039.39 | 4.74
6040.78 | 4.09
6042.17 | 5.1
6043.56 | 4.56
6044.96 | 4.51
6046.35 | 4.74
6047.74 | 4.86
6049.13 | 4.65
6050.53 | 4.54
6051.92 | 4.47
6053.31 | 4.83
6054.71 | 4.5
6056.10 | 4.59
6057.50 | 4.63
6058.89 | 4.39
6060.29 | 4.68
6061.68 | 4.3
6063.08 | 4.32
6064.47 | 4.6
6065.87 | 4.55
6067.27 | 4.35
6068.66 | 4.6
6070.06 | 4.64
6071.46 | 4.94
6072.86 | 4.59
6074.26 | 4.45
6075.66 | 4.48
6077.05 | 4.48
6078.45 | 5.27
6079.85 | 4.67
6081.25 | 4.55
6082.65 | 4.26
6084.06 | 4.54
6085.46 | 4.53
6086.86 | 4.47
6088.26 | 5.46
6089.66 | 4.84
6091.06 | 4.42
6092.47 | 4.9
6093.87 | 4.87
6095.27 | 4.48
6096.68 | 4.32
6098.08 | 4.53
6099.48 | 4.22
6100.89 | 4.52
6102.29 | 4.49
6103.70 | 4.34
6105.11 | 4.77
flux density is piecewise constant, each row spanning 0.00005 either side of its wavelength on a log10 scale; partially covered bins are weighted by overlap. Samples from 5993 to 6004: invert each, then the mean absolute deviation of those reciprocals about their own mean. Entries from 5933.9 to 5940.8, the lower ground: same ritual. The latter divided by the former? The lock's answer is 1.50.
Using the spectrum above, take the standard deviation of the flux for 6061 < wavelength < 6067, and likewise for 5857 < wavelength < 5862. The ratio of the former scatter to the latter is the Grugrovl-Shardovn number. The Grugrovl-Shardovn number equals 0.65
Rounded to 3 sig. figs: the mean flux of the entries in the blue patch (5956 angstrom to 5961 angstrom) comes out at 4.41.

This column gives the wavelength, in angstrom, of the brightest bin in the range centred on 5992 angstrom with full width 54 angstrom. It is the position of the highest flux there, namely 5997.82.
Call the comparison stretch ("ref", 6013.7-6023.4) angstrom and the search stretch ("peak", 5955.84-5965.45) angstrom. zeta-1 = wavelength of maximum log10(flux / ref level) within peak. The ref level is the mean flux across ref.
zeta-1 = 5964.76 angstrom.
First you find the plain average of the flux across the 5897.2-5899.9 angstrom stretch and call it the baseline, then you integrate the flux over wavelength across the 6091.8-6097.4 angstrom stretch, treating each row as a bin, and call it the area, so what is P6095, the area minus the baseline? 23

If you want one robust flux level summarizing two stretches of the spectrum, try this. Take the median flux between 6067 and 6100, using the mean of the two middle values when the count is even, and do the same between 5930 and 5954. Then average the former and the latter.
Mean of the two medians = 4.46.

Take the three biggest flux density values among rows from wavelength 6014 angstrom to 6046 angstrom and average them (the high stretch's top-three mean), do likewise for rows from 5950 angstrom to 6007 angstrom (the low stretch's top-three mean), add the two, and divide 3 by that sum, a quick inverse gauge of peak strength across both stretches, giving 0.309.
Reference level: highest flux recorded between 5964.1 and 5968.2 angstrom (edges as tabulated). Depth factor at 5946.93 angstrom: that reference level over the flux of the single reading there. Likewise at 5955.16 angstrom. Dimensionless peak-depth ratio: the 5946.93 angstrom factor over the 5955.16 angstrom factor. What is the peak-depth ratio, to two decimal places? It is 0.98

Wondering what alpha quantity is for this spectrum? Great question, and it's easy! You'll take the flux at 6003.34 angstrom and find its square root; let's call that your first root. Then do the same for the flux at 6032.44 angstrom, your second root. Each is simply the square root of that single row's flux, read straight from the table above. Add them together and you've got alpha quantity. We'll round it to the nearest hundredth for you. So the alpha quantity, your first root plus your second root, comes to 4.22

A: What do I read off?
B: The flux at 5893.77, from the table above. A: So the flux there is 3.55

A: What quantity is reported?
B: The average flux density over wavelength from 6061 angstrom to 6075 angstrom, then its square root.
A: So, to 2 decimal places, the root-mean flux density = 2.13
